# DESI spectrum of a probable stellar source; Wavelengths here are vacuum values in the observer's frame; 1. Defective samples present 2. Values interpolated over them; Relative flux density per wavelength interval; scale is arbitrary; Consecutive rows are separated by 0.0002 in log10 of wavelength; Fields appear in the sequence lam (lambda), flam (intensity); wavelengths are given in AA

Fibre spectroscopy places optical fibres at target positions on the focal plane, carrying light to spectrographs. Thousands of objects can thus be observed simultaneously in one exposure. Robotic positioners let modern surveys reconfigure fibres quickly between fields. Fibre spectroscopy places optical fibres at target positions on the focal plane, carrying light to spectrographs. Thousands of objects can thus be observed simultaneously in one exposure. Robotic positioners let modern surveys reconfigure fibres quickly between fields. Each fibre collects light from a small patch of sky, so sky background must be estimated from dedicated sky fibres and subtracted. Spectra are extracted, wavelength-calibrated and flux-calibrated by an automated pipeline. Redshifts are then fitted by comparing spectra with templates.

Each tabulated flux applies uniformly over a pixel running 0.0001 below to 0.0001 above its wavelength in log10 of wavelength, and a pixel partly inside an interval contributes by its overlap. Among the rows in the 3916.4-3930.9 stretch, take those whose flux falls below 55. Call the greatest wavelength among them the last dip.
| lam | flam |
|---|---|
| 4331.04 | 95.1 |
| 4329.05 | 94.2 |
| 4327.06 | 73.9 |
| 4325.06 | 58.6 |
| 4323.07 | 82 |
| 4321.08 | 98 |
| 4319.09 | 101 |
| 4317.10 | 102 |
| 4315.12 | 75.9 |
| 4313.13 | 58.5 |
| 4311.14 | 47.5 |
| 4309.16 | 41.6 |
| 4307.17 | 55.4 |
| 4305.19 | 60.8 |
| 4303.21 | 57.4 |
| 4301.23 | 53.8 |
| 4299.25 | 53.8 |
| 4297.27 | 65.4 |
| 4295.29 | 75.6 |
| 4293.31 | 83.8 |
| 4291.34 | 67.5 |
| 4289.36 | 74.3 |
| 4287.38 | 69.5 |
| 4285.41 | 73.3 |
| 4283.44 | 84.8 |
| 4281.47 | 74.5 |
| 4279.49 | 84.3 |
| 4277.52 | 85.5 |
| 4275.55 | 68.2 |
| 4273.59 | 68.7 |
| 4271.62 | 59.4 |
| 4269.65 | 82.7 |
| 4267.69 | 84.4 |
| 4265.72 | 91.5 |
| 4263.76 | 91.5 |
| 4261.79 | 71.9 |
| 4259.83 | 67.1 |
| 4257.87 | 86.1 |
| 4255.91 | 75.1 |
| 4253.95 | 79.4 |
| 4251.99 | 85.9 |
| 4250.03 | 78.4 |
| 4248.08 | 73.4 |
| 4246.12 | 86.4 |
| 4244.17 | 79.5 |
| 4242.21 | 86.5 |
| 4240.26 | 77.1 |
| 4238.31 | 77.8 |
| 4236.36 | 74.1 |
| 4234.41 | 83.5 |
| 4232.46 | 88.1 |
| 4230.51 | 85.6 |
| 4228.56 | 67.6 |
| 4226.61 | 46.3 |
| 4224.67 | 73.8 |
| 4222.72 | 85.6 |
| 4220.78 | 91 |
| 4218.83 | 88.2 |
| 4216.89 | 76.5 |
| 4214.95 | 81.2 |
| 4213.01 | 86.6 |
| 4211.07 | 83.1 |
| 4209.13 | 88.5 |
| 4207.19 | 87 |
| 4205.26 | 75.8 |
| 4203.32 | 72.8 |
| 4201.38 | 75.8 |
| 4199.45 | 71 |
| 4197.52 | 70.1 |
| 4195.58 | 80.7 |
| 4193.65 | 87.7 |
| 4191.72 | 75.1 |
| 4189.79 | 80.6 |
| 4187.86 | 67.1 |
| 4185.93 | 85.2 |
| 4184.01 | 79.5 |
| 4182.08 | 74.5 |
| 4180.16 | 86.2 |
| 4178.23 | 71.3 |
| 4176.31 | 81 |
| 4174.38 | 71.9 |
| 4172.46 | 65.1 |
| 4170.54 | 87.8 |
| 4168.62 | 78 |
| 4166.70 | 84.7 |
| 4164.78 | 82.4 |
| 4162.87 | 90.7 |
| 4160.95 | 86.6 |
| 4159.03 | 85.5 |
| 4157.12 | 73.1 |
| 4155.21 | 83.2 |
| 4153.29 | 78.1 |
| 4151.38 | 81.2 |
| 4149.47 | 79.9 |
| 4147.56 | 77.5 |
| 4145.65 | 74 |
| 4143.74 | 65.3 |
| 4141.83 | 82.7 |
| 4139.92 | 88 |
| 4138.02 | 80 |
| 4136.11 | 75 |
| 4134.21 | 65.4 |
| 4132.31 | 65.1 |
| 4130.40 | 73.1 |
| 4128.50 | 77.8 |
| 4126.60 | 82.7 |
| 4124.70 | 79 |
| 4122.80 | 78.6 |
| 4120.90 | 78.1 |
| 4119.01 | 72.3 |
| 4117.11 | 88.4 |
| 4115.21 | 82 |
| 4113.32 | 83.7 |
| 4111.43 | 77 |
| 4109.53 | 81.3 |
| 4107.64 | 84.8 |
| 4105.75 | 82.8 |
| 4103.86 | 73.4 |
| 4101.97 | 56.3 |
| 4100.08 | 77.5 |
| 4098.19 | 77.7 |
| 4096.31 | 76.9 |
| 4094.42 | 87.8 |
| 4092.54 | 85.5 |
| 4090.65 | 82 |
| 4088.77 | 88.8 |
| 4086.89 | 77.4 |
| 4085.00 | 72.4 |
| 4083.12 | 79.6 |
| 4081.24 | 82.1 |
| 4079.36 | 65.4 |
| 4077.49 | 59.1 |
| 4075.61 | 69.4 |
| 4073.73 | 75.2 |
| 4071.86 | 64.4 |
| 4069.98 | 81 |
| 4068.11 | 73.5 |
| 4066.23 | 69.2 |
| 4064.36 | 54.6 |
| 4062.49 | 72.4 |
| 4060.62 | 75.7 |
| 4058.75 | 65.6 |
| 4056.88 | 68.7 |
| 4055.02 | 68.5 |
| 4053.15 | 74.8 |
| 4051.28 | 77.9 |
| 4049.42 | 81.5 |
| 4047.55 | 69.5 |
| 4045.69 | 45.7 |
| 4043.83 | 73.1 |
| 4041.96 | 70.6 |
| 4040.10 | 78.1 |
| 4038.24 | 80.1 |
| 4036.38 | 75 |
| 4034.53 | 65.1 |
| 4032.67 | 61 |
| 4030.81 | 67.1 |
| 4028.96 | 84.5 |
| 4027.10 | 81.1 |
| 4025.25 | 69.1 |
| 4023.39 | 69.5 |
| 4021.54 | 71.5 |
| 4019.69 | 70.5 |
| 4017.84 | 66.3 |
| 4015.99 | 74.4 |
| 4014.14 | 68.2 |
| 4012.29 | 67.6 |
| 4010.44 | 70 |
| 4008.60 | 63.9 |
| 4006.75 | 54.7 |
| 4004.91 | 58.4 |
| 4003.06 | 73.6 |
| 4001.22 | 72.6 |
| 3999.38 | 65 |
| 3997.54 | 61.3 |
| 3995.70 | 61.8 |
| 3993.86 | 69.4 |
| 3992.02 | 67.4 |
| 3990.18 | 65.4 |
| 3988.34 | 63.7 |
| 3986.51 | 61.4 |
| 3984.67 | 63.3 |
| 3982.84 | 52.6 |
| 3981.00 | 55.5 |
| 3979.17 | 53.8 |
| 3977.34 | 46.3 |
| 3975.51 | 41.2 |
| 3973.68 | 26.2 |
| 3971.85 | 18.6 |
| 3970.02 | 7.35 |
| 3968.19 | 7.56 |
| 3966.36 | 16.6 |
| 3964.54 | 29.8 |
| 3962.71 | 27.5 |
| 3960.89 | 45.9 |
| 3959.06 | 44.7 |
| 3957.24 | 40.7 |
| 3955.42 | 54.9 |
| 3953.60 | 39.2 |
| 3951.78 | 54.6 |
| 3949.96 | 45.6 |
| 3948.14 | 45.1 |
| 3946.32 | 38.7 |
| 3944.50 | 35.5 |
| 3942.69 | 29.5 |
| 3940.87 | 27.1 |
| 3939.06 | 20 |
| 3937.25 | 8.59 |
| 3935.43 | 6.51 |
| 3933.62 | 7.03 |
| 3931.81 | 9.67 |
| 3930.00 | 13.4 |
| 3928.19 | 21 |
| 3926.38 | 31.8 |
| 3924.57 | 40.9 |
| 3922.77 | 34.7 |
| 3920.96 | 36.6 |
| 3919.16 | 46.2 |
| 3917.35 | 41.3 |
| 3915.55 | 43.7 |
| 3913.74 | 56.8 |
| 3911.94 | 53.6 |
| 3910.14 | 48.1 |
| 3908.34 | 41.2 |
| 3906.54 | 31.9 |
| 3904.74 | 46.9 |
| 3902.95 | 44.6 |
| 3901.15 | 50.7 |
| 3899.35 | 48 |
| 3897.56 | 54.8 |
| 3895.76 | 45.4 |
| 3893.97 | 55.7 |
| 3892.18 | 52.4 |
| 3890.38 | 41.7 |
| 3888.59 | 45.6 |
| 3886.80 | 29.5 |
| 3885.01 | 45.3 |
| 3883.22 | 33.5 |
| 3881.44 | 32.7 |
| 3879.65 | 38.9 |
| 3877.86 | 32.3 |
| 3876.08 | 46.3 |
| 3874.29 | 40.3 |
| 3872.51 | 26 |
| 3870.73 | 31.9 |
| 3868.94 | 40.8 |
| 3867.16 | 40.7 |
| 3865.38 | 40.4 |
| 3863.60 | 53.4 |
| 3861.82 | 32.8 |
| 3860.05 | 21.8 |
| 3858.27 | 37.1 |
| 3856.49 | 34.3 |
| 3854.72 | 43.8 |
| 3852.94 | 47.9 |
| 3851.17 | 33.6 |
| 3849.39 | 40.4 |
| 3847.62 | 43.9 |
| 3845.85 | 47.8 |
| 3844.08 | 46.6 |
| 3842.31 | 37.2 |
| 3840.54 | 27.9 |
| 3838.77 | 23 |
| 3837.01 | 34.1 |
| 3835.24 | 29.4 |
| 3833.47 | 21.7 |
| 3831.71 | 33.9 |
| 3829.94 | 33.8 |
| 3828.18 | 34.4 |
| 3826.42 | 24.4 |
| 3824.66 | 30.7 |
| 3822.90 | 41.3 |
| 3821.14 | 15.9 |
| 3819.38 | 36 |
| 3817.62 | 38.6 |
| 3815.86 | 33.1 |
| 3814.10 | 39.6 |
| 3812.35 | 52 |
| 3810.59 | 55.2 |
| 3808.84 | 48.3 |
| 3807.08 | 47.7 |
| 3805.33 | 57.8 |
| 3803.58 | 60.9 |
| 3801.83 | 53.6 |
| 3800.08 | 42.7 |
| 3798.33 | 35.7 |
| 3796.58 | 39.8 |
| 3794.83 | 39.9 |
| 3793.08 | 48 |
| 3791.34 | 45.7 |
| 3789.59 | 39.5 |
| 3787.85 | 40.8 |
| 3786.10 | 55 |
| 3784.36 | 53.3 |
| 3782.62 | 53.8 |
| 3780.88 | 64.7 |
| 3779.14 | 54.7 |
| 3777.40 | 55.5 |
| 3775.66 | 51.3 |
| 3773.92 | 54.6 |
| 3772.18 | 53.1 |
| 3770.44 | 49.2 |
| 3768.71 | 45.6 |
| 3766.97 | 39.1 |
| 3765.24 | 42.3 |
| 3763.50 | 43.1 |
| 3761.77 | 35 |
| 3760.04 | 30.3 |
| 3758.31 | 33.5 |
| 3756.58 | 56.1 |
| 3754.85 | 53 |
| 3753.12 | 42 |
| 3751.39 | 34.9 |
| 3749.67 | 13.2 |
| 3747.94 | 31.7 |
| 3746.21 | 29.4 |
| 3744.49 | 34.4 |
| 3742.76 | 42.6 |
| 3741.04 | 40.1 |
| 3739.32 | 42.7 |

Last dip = 3930.00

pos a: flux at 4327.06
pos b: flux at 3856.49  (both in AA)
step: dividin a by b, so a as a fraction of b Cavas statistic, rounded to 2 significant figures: 2.2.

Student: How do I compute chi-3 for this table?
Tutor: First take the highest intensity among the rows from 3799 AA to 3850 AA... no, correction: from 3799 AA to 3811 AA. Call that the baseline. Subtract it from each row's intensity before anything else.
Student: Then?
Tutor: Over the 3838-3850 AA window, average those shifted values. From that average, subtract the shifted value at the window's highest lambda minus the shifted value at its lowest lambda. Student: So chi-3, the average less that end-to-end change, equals -40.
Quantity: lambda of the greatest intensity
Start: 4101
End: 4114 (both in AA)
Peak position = 4107.64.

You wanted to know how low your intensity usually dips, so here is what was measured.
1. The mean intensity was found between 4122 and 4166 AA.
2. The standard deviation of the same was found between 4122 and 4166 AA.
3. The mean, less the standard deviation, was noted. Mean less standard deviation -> 72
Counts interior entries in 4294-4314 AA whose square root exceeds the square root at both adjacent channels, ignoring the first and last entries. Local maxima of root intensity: 1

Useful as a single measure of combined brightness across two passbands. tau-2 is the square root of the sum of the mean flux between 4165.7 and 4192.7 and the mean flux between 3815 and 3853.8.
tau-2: 10.6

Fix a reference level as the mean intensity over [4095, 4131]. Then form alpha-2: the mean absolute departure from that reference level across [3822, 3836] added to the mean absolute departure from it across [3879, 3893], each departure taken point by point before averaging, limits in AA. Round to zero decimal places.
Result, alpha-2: 85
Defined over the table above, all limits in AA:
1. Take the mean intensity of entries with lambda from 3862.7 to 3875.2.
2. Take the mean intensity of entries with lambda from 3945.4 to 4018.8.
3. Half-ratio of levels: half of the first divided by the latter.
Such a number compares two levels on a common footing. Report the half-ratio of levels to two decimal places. 0.38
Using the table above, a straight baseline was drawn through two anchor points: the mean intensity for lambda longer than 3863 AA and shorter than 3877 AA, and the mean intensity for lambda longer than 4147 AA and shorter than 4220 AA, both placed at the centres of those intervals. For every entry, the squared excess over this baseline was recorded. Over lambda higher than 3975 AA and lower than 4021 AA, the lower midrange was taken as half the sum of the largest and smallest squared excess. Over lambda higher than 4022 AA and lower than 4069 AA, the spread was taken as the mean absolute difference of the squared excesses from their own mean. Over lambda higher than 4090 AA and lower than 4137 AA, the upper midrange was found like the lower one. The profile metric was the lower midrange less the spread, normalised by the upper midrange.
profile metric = 0.1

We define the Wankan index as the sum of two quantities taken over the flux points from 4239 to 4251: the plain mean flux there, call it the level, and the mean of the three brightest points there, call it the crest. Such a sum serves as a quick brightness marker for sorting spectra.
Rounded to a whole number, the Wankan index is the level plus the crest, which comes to 164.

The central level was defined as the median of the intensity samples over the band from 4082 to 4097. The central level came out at 81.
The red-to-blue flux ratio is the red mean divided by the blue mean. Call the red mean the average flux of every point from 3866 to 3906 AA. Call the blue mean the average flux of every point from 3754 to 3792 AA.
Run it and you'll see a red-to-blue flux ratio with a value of 0.88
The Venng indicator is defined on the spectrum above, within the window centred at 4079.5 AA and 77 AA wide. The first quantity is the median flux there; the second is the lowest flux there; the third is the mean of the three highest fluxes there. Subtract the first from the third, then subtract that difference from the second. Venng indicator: 33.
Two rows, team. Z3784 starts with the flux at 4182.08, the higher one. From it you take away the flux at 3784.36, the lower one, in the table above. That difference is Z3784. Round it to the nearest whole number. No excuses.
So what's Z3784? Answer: 21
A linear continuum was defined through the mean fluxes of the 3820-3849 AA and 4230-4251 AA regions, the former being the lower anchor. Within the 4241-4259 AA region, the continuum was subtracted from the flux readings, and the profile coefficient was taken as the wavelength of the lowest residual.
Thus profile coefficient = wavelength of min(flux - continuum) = 4248.08 AA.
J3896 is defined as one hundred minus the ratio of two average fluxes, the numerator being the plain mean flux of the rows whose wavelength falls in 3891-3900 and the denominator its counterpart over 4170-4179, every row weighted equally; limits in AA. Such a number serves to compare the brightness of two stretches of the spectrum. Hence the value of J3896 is 99.3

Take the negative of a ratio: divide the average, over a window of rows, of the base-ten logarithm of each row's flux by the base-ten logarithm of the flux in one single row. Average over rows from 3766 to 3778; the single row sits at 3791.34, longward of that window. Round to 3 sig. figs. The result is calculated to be -1.02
